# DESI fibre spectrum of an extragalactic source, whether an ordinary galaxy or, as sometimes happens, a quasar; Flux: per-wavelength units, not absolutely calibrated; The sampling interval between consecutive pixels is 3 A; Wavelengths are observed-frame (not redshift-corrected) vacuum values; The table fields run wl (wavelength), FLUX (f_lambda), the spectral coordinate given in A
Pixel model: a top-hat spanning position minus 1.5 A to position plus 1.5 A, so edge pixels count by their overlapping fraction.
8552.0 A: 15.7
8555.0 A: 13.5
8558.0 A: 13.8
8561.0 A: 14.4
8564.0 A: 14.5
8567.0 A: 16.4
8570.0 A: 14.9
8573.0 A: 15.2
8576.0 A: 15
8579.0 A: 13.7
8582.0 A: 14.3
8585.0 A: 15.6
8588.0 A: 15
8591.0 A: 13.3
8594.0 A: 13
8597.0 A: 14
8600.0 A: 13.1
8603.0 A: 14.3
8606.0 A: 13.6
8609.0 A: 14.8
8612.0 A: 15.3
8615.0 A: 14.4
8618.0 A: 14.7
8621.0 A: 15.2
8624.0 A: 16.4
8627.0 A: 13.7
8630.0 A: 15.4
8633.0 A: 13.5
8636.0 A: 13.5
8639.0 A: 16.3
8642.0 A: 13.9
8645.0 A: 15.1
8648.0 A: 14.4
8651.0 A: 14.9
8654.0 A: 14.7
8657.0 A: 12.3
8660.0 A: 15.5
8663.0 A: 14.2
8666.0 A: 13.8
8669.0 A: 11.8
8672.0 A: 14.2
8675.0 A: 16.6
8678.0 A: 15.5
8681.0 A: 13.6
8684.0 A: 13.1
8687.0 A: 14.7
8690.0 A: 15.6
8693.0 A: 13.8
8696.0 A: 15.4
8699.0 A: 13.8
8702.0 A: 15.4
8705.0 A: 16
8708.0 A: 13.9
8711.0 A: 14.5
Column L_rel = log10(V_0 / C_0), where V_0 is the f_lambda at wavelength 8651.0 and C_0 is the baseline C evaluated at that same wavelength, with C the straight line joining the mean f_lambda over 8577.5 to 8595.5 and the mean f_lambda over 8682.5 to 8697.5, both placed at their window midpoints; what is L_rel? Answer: 0.015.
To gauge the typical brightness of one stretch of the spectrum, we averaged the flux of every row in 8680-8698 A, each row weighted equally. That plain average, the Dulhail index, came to 14.4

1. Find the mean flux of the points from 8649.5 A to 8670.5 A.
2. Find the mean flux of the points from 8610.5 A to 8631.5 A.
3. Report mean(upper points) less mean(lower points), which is -1.1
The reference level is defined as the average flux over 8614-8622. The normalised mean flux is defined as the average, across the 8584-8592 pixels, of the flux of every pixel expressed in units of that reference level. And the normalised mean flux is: 0.99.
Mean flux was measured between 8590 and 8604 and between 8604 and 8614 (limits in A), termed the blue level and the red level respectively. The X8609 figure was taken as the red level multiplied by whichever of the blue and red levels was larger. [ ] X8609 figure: 212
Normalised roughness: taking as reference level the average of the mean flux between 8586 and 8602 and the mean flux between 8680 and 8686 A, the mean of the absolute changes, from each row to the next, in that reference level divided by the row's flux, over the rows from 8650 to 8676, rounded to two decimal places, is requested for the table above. 0.13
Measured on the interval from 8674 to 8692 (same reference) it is 0.08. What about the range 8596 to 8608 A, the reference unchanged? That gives 0.07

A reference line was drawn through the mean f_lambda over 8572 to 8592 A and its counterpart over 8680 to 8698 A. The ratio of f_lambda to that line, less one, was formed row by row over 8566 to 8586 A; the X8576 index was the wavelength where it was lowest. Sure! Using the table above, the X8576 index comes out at 8579.0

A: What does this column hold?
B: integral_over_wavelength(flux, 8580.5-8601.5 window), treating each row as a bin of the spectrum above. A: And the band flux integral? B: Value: 295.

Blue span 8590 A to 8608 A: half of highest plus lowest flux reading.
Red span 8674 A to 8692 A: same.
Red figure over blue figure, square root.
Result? 1.04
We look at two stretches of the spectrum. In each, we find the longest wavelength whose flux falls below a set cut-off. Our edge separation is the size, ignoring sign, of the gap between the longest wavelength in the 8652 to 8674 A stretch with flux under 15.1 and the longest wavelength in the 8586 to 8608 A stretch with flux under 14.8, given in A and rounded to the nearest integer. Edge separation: 66 A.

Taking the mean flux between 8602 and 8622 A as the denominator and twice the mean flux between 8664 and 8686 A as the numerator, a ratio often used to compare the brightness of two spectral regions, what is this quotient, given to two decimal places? 1.93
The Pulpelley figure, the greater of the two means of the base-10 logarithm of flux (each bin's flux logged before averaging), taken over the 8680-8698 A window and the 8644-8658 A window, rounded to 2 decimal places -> 1.16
